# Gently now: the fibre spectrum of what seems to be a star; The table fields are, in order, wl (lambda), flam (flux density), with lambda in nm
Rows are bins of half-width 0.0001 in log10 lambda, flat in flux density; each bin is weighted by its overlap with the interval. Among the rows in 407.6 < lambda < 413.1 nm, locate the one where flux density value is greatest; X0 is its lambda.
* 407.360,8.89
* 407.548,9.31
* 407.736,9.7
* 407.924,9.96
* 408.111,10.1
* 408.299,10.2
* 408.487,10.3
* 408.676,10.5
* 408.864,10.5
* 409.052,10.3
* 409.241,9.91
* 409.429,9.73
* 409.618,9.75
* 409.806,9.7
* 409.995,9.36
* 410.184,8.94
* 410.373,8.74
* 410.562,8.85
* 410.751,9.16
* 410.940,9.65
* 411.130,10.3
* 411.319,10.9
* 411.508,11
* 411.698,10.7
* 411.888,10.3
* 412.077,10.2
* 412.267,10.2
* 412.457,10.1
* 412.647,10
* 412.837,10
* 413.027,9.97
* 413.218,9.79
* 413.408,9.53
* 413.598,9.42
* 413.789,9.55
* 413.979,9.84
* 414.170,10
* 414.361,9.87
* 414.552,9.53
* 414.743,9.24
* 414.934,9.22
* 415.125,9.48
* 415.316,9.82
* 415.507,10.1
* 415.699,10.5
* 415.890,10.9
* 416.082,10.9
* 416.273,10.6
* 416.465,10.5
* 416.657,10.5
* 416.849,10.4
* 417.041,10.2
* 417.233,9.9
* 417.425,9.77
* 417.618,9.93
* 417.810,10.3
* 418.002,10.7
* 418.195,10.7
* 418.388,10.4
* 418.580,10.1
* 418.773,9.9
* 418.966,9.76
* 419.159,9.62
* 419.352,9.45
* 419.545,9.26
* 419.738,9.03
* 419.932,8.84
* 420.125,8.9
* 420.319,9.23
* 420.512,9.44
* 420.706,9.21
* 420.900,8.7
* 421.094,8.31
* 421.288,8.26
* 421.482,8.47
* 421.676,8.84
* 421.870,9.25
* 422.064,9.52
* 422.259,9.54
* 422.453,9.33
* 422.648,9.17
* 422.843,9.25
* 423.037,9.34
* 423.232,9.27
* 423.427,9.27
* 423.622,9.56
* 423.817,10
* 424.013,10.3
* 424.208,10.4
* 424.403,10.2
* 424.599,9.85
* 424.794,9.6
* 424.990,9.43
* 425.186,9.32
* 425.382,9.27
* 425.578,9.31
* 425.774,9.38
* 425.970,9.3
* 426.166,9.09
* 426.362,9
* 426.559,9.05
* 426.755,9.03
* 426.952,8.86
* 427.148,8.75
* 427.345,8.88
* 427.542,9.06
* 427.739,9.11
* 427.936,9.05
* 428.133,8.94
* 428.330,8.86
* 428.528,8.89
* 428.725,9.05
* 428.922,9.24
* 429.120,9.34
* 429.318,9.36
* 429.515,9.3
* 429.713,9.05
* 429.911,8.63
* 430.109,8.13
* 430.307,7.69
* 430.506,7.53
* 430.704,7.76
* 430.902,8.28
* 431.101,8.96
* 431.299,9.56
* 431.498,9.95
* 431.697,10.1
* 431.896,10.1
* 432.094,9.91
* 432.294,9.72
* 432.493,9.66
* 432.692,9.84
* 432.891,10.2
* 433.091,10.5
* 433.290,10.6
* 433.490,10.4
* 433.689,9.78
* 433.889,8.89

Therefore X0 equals 411.508 nm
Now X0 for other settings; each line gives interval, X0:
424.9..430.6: 424.990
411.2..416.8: 411.508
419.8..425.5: 424.208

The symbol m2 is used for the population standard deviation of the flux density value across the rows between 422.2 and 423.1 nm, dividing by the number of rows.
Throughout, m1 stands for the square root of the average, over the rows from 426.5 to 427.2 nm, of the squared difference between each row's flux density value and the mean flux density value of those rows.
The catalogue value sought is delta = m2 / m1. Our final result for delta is 1.0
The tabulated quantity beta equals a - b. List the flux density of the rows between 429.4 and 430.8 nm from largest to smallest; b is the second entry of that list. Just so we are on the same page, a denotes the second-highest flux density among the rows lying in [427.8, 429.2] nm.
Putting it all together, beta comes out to 0.2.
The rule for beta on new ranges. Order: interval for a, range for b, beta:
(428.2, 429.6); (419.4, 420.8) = 0.1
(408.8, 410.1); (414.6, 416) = -0.2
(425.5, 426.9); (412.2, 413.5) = -0.8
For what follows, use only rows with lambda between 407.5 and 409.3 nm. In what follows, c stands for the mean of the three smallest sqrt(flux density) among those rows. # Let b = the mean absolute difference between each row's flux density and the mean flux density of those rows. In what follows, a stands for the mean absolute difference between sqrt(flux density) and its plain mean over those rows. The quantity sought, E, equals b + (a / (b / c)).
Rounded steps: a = 0.05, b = 0.29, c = 3.10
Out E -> 0.78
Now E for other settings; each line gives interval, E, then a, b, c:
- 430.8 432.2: 1.02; 0.09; 0.53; 2.99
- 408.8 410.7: 0.97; 0.08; 0.48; 2.97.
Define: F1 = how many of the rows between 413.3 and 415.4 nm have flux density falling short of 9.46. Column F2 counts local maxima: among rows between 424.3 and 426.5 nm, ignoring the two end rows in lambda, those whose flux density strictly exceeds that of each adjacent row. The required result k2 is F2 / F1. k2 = 0.33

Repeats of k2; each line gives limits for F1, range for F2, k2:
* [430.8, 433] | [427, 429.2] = 0.50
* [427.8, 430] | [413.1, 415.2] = 0.09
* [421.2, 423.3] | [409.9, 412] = 0.11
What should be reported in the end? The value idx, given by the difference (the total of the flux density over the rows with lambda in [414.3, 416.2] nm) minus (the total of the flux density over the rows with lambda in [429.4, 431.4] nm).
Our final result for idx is 15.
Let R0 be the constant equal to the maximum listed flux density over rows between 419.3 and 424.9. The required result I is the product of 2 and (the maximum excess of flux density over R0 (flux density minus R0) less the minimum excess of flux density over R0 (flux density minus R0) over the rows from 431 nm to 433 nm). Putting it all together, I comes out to 2.5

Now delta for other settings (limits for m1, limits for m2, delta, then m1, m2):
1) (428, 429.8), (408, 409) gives 0.9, 0.19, 0.16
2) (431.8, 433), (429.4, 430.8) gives 3.4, 0.19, 0.65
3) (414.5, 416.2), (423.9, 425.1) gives 0.6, 0.63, 0.36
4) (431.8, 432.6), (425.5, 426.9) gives 0.8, 0.17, 0.15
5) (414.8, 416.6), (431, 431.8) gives 0.8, 0.57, 0.44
